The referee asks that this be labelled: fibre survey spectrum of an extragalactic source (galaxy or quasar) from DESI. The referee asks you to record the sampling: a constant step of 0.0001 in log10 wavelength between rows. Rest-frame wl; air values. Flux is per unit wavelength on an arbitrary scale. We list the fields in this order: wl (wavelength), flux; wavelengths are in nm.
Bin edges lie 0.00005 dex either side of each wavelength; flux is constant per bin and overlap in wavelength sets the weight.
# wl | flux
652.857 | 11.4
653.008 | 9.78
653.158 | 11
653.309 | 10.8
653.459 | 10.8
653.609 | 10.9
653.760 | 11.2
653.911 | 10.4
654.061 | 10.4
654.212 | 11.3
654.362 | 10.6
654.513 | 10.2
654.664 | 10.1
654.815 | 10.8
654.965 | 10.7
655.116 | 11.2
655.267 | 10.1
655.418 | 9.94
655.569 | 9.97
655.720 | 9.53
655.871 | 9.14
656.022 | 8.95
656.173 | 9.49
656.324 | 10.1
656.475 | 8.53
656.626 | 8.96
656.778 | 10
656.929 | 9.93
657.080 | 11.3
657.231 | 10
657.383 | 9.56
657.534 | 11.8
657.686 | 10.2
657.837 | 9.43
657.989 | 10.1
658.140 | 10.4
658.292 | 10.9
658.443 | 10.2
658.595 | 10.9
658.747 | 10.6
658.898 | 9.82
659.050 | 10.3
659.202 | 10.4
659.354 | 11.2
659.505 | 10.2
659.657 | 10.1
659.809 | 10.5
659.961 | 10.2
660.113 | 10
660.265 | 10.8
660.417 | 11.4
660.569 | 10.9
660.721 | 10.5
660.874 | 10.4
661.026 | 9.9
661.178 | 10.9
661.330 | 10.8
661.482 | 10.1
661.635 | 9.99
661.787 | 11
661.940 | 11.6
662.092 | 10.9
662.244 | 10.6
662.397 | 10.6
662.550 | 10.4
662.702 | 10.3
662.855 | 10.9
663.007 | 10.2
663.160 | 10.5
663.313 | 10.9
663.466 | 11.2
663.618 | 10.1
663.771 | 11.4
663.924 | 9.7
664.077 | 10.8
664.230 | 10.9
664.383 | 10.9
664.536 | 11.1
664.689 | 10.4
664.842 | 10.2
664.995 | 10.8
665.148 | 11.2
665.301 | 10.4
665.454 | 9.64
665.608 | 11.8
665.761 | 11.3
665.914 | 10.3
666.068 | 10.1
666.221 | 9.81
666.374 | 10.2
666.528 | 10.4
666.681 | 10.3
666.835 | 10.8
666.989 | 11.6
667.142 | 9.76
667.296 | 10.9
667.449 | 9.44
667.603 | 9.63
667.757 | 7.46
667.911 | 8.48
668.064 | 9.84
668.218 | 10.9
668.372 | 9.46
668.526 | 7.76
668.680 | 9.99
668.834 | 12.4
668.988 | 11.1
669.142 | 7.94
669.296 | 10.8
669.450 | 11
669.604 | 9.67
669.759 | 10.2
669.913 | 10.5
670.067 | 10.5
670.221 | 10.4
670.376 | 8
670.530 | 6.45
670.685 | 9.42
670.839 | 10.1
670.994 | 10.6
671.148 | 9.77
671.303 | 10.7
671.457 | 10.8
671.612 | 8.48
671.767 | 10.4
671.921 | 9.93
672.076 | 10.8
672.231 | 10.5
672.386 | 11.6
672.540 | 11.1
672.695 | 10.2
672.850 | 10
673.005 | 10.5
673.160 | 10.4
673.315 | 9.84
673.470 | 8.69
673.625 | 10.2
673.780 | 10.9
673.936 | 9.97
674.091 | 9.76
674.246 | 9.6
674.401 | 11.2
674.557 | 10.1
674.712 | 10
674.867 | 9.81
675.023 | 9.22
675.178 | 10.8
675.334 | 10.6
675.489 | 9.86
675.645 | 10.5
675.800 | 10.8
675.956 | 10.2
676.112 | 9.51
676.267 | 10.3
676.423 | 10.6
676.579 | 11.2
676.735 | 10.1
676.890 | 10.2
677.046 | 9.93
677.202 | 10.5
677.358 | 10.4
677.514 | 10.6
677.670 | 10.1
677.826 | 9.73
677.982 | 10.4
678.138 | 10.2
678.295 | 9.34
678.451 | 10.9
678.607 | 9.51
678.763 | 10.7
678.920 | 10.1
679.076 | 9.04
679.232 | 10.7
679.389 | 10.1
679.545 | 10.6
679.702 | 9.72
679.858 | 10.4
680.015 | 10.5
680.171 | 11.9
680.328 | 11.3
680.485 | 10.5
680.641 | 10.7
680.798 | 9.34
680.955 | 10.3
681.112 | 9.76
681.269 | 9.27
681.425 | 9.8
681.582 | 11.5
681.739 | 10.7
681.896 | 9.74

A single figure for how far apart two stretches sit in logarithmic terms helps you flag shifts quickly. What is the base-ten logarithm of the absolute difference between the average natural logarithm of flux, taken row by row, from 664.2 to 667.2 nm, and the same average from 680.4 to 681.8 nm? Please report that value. -1.42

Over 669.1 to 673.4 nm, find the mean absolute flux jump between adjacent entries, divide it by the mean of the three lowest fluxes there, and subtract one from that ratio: -0.876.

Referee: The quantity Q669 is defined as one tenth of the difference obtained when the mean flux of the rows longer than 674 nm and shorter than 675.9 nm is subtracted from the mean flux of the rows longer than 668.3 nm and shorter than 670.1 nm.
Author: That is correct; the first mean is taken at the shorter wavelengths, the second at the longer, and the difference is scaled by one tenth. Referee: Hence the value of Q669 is -0.01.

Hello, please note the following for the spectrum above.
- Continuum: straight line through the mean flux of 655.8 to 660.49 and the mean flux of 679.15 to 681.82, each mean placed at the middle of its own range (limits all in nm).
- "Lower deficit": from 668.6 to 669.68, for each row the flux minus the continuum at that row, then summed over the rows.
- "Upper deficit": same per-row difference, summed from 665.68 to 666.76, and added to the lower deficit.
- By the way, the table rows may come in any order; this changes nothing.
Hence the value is 1.4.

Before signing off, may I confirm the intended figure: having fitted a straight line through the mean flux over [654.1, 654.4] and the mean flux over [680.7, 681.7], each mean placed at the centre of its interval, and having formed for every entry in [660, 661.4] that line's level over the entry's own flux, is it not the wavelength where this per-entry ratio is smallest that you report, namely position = 660.417 nm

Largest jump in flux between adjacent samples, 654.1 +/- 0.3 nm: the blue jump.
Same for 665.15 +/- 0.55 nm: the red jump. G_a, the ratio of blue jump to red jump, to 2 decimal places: 0.42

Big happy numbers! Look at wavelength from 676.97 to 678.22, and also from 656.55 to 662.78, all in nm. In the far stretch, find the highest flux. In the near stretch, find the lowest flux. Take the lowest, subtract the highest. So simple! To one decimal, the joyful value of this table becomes -1.6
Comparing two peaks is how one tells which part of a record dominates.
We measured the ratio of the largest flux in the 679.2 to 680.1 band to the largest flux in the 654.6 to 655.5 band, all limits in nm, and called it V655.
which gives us 0.96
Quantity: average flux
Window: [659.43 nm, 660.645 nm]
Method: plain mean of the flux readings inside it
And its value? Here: 10.5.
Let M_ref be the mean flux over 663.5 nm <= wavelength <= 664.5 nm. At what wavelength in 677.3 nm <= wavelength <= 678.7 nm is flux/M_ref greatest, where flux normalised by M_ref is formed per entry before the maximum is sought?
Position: 678.451 nm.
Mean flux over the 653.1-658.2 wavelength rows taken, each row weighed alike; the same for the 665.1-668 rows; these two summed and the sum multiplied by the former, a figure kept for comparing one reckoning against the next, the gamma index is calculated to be 209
